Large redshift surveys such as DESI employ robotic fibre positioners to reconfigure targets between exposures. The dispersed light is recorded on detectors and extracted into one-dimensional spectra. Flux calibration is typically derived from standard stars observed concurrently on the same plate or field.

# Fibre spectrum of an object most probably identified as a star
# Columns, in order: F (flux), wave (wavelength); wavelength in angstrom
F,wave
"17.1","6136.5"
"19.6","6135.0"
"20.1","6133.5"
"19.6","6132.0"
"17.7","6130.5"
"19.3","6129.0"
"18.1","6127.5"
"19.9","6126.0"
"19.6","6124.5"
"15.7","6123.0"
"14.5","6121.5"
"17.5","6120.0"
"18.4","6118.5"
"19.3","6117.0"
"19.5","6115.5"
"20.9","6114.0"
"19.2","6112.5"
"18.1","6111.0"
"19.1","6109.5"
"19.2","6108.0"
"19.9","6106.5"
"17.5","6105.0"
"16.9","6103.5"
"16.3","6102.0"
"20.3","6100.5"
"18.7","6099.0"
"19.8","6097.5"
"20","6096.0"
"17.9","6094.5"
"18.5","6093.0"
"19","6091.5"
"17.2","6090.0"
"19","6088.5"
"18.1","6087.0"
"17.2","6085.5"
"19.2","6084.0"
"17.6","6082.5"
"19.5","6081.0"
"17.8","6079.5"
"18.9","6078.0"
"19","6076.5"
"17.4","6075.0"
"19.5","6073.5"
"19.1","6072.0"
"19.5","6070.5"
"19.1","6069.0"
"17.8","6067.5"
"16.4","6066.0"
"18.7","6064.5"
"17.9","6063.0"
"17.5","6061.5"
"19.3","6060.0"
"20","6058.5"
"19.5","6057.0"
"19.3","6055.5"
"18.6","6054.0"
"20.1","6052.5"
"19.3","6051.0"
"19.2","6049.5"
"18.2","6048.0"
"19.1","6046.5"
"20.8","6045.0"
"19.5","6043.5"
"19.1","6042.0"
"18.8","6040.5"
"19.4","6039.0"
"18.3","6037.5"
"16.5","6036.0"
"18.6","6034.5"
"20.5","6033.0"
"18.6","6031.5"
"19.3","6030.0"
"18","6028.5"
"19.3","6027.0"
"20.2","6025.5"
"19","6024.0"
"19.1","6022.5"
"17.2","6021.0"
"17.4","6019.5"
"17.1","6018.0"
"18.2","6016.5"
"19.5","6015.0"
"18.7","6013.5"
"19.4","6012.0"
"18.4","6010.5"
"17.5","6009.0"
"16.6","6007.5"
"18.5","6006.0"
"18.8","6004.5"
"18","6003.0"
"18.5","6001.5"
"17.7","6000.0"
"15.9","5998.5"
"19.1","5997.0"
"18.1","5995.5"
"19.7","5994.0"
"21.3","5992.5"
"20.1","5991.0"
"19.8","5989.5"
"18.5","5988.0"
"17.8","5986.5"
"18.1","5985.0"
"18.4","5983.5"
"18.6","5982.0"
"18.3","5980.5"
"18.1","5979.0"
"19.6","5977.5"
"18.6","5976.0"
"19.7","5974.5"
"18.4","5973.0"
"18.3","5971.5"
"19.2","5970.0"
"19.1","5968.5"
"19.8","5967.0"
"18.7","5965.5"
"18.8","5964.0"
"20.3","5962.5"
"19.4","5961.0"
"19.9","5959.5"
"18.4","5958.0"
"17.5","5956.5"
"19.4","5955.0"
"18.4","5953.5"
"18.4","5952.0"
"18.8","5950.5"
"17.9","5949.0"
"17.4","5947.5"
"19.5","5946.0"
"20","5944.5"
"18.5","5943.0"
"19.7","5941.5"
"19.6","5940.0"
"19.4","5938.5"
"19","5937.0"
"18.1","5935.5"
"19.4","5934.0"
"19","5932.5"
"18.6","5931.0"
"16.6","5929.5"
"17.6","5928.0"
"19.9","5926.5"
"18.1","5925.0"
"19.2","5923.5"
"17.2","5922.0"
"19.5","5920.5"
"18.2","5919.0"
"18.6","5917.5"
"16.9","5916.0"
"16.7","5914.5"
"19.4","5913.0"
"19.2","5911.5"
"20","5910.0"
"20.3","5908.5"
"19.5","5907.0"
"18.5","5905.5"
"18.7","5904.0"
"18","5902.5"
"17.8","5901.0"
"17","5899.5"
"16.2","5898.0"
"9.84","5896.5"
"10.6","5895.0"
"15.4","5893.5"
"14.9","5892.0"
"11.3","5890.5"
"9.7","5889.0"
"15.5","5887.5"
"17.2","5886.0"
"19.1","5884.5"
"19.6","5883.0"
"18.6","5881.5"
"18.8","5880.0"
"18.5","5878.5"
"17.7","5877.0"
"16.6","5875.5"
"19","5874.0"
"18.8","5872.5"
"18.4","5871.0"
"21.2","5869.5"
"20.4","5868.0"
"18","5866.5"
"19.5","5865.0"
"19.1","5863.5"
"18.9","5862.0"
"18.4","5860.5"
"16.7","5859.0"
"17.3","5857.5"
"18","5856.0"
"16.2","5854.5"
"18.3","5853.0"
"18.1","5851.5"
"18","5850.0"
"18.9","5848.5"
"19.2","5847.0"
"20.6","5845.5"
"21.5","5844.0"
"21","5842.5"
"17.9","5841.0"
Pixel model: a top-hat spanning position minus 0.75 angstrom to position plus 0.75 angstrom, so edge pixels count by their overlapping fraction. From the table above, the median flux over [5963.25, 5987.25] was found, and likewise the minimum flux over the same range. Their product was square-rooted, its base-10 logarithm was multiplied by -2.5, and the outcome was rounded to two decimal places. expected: -3.15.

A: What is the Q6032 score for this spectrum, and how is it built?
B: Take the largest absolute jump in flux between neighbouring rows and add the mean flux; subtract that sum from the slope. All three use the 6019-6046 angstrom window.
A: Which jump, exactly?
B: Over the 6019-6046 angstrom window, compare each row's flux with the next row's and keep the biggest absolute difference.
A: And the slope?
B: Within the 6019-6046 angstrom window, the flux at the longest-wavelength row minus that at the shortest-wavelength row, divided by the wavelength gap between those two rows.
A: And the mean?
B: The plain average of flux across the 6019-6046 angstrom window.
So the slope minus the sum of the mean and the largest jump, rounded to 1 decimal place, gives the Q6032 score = -20.8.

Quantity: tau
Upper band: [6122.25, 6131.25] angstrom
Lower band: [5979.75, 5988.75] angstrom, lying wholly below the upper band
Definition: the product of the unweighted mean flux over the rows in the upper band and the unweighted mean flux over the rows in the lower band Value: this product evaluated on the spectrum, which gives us 336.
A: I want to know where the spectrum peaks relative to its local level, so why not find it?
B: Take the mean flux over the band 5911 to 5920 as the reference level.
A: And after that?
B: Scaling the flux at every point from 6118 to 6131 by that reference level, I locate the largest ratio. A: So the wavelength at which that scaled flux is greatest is 6126.0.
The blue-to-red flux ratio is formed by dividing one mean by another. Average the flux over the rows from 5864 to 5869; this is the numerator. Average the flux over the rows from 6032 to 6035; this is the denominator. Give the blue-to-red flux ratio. 0.99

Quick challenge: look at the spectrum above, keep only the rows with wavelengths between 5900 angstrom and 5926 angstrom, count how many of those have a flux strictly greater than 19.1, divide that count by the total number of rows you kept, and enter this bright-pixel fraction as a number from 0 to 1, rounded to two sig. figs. 0.41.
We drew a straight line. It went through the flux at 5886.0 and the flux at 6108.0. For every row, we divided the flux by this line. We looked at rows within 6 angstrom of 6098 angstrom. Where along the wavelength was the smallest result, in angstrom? 6102.0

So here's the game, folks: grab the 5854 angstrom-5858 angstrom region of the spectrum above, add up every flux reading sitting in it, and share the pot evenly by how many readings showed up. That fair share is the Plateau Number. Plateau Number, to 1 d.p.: 17.2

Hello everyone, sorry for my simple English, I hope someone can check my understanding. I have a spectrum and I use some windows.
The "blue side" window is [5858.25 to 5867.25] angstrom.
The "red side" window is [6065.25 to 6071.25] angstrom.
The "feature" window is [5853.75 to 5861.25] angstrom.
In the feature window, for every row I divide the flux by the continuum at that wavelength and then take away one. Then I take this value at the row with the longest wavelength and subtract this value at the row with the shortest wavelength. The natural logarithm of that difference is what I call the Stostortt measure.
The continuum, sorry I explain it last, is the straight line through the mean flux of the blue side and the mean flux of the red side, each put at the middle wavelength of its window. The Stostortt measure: -2.1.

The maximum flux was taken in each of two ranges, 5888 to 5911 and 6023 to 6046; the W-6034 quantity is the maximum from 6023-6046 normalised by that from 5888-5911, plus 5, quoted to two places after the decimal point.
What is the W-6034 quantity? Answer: 6.02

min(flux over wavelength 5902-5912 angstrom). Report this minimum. 18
